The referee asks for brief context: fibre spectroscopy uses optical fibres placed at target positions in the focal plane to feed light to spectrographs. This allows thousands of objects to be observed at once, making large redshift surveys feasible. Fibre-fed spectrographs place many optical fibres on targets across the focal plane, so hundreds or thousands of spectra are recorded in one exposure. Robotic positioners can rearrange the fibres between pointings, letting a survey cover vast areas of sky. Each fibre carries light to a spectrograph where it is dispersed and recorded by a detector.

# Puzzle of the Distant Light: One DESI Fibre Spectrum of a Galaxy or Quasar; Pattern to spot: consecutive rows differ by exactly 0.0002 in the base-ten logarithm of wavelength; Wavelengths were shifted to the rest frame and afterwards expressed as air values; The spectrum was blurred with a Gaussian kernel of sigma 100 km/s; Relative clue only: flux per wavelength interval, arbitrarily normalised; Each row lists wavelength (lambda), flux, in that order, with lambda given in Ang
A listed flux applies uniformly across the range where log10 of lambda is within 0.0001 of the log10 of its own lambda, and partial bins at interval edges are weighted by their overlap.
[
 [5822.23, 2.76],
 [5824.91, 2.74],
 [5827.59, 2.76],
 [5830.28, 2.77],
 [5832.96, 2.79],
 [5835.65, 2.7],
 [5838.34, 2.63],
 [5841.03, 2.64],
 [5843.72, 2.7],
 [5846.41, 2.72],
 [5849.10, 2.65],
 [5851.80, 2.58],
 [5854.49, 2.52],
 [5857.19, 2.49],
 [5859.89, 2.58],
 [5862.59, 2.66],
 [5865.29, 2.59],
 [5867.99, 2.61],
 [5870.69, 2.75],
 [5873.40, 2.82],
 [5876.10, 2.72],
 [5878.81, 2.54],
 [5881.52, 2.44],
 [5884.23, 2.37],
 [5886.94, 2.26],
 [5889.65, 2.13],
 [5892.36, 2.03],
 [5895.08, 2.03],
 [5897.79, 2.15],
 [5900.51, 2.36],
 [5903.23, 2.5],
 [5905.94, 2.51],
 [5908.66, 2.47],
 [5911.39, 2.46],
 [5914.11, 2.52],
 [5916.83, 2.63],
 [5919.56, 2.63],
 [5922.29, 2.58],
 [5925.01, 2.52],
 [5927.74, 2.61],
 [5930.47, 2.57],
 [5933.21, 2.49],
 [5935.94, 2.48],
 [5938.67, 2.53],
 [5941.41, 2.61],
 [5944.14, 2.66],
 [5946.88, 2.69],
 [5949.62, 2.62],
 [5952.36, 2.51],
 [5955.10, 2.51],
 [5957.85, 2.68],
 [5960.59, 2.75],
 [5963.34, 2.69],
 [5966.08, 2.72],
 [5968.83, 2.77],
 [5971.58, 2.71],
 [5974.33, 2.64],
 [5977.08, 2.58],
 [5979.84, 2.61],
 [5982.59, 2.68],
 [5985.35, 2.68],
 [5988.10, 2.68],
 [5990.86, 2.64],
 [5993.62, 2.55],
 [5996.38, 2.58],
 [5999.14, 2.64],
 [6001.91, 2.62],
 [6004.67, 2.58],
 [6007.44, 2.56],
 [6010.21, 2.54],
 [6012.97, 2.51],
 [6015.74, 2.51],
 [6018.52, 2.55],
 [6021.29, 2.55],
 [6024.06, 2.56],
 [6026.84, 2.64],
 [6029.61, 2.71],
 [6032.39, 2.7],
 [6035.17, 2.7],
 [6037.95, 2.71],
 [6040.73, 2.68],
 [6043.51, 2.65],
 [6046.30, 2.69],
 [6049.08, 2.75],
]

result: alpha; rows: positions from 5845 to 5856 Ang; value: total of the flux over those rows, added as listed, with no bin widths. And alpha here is 10.5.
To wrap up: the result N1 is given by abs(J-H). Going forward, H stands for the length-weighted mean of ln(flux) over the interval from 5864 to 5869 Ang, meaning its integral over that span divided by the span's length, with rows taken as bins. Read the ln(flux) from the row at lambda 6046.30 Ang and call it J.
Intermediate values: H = 0.956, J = 0.99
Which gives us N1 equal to 0.03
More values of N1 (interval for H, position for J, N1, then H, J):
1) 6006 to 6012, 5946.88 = 0.05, 0.935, 0.99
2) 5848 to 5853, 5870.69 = 0.05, 0.960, 1.01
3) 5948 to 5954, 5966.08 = 0.06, 0.943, 1.00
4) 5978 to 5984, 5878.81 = 0.04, 0.970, 0.93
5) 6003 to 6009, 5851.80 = 0.00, 0.944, 0.95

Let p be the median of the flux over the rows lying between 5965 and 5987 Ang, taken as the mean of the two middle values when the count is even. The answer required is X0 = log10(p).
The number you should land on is 0.428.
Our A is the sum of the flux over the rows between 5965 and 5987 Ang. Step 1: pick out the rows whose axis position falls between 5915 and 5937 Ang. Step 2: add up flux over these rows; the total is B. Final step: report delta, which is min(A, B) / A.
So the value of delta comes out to 0.96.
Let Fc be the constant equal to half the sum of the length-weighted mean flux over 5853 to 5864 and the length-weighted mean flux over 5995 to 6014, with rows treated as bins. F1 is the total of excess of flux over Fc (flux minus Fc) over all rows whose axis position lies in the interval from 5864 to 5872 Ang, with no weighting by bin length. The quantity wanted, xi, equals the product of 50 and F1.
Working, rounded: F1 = 0.2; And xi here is 12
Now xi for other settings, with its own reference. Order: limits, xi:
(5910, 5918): -5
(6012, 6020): -7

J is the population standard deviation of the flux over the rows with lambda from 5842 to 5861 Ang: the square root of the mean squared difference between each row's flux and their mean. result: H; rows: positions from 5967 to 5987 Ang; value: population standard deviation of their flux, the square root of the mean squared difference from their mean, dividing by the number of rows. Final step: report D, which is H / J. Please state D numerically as 0.7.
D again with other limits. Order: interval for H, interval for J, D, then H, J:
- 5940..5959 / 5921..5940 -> 1.6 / 0.070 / 0.045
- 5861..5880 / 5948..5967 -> 1.0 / 0.091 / 0.090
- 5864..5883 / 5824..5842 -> 2.1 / 0.122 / 0.059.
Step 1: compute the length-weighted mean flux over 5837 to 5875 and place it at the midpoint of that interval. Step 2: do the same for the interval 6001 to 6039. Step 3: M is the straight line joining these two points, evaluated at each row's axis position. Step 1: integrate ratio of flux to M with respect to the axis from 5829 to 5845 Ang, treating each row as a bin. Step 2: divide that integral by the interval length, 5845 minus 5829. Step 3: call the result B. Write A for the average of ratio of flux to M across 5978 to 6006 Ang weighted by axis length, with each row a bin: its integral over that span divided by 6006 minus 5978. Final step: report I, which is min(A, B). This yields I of 1.01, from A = 1.01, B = 1.023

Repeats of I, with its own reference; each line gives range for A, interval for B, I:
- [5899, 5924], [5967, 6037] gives 0.96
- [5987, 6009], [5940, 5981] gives 1.00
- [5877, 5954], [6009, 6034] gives 0.94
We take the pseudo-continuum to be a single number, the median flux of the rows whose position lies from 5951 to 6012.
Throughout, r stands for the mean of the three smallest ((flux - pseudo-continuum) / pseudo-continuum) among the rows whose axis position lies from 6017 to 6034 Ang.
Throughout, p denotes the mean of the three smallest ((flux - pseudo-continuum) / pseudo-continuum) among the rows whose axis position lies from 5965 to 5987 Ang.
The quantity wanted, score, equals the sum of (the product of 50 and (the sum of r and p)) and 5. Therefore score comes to 3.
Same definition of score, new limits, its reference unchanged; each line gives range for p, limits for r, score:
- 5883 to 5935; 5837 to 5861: -8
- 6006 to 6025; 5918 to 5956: 0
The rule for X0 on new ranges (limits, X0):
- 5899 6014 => 0.414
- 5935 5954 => 0.417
